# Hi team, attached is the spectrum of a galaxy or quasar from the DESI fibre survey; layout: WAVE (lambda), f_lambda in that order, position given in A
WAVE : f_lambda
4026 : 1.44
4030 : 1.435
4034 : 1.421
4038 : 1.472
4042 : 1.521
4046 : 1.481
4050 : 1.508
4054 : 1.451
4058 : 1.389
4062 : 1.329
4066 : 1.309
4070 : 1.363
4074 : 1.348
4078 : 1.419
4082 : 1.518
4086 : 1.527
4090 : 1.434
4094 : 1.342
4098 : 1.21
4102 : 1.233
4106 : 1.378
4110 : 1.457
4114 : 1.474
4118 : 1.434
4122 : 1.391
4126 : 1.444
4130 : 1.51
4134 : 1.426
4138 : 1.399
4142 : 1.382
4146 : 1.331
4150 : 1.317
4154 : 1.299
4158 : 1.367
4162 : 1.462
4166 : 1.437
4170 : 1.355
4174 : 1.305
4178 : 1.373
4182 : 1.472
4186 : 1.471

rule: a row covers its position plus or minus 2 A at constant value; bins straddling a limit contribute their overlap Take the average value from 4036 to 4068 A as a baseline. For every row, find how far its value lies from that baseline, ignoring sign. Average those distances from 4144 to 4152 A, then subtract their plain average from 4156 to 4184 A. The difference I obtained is 0.051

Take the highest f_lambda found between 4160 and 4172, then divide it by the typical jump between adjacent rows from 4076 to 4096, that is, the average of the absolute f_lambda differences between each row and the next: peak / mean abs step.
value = 20.0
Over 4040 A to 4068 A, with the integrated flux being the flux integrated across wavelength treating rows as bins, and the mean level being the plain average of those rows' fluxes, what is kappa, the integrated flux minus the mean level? 38.5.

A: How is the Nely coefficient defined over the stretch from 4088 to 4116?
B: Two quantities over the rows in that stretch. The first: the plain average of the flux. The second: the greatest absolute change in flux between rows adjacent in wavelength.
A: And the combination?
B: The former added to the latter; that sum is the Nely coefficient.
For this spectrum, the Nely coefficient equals 1.51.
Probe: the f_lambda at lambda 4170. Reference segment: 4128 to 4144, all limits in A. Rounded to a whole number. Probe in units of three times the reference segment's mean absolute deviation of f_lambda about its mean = 11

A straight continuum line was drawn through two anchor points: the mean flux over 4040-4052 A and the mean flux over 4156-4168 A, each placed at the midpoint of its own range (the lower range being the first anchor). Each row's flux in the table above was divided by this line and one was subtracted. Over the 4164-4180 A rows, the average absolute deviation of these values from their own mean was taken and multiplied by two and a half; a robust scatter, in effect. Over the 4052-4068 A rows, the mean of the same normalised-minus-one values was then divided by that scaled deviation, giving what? -1.3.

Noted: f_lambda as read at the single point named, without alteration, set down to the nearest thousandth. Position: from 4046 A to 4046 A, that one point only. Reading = 1.481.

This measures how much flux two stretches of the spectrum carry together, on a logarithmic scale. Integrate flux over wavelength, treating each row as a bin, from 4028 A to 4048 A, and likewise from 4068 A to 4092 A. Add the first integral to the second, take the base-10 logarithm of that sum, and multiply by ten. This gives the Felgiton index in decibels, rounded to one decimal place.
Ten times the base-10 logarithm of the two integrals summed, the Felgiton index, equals 18.0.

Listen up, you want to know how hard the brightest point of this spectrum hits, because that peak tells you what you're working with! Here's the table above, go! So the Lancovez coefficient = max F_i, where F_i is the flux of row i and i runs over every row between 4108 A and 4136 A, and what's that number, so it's 1.51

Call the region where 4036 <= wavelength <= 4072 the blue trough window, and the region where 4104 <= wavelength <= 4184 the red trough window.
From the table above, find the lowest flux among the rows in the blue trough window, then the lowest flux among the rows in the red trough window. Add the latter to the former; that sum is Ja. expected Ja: 2.61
